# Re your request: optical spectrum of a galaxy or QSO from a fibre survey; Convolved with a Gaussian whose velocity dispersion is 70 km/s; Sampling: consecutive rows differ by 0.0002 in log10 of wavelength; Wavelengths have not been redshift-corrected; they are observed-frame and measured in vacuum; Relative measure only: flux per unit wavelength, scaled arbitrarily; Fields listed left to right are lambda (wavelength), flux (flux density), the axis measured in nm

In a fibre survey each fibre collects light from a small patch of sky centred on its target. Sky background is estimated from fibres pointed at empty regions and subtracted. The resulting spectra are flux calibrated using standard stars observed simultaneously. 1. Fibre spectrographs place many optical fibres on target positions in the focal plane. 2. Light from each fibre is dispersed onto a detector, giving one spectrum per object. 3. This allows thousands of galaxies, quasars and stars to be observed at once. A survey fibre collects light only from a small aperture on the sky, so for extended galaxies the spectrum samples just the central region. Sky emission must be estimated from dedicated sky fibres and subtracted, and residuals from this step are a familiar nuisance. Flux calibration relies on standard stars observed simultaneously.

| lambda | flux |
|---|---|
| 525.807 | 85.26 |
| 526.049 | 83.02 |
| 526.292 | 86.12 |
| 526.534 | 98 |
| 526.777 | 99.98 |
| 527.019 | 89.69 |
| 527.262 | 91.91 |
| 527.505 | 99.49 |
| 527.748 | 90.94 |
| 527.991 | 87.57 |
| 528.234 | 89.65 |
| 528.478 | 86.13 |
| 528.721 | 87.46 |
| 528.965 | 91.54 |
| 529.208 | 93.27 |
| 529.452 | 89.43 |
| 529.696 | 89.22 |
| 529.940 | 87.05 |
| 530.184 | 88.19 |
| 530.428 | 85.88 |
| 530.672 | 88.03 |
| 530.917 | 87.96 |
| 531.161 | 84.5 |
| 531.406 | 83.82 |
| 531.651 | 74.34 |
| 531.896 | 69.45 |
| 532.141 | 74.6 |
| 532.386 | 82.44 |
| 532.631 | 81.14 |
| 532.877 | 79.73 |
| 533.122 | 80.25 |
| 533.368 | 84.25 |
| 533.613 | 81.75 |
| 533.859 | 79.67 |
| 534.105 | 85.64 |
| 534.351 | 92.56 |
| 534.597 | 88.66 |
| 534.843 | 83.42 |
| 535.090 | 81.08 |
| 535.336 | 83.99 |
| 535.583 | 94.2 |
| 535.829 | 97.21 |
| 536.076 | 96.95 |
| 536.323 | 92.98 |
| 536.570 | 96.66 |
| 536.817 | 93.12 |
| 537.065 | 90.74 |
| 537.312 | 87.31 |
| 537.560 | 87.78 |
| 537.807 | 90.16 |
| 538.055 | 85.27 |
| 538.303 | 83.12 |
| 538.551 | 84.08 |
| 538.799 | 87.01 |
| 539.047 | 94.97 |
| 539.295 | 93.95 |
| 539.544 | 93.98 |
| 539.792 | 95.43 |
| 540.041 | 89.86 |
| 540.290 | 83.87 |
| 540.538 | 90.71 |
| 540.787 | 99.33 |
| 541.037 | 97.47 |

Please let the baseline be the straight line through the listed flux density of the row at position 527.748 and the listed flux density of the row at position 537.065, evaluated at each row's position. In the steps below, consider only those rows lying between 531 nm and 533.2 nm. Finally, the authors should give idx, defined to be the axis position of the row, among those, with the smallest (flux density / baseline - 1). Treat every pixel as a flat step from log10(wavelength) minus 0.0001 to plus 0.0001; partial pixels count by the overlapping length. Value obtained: 531.896 nm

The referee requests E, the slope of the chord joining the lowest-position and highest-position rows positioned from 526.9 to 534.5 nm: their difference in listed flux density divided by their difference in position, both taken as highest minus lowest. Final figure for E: 0.4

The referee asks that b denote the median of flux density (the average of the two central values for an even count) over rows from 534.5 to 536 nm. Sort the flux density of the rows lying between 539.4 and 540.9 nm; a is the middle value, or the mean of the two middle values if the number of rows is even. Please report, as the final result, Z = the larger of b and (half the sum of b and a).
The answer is 89.3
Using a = 92.3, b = 86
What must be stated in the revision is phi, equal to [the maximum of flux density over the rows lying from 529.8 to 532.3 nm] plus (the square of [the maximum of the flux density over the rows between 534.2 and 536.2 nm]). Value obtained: 9538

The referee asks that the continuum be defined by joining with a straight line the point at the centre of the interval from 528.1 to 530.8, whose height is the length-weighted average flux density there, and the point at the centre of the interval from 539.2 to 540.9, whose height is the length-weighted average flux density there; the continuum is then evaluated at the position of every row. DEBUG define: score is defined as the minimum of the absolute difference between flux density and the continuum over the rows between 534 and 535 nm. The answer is 1.8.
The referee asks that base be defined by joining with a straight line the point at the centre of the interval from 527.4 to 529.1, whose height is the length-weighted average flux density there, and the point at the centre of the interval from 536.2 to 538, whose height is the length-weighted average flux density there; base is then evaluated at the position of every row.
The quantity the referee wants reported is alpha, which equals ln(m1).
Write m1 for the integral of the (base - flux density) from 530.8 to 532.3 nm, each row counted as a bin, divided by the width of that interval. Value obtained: 2.4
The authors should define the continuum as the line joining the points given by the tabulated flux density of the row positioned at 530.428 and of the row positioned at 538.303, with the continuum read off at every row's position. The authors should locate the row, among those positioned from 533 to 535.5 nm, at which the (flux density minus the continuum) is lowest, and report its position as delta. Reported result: 533.859 nm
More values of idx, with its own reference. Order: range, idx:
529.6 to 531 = 530.428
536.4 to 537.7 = 537.312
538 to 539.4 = 538.303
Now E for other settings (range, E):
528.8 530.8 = -2.1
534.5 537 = 2.0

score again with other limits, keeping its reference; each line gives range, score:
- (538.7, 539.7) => 1.8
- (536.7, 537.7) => 0.6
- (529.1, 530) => 0.4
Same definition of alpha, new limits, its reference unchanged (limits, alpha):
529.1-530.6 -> 0.5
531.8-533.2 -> 2.5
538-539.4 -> 1.1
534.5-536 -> 0.9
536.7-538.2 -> 0.7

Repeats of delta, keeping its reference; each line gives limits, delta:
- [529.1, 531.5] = 531.406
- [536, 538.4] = 538.303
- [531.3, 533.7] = 531.896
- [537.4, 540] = 538.303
